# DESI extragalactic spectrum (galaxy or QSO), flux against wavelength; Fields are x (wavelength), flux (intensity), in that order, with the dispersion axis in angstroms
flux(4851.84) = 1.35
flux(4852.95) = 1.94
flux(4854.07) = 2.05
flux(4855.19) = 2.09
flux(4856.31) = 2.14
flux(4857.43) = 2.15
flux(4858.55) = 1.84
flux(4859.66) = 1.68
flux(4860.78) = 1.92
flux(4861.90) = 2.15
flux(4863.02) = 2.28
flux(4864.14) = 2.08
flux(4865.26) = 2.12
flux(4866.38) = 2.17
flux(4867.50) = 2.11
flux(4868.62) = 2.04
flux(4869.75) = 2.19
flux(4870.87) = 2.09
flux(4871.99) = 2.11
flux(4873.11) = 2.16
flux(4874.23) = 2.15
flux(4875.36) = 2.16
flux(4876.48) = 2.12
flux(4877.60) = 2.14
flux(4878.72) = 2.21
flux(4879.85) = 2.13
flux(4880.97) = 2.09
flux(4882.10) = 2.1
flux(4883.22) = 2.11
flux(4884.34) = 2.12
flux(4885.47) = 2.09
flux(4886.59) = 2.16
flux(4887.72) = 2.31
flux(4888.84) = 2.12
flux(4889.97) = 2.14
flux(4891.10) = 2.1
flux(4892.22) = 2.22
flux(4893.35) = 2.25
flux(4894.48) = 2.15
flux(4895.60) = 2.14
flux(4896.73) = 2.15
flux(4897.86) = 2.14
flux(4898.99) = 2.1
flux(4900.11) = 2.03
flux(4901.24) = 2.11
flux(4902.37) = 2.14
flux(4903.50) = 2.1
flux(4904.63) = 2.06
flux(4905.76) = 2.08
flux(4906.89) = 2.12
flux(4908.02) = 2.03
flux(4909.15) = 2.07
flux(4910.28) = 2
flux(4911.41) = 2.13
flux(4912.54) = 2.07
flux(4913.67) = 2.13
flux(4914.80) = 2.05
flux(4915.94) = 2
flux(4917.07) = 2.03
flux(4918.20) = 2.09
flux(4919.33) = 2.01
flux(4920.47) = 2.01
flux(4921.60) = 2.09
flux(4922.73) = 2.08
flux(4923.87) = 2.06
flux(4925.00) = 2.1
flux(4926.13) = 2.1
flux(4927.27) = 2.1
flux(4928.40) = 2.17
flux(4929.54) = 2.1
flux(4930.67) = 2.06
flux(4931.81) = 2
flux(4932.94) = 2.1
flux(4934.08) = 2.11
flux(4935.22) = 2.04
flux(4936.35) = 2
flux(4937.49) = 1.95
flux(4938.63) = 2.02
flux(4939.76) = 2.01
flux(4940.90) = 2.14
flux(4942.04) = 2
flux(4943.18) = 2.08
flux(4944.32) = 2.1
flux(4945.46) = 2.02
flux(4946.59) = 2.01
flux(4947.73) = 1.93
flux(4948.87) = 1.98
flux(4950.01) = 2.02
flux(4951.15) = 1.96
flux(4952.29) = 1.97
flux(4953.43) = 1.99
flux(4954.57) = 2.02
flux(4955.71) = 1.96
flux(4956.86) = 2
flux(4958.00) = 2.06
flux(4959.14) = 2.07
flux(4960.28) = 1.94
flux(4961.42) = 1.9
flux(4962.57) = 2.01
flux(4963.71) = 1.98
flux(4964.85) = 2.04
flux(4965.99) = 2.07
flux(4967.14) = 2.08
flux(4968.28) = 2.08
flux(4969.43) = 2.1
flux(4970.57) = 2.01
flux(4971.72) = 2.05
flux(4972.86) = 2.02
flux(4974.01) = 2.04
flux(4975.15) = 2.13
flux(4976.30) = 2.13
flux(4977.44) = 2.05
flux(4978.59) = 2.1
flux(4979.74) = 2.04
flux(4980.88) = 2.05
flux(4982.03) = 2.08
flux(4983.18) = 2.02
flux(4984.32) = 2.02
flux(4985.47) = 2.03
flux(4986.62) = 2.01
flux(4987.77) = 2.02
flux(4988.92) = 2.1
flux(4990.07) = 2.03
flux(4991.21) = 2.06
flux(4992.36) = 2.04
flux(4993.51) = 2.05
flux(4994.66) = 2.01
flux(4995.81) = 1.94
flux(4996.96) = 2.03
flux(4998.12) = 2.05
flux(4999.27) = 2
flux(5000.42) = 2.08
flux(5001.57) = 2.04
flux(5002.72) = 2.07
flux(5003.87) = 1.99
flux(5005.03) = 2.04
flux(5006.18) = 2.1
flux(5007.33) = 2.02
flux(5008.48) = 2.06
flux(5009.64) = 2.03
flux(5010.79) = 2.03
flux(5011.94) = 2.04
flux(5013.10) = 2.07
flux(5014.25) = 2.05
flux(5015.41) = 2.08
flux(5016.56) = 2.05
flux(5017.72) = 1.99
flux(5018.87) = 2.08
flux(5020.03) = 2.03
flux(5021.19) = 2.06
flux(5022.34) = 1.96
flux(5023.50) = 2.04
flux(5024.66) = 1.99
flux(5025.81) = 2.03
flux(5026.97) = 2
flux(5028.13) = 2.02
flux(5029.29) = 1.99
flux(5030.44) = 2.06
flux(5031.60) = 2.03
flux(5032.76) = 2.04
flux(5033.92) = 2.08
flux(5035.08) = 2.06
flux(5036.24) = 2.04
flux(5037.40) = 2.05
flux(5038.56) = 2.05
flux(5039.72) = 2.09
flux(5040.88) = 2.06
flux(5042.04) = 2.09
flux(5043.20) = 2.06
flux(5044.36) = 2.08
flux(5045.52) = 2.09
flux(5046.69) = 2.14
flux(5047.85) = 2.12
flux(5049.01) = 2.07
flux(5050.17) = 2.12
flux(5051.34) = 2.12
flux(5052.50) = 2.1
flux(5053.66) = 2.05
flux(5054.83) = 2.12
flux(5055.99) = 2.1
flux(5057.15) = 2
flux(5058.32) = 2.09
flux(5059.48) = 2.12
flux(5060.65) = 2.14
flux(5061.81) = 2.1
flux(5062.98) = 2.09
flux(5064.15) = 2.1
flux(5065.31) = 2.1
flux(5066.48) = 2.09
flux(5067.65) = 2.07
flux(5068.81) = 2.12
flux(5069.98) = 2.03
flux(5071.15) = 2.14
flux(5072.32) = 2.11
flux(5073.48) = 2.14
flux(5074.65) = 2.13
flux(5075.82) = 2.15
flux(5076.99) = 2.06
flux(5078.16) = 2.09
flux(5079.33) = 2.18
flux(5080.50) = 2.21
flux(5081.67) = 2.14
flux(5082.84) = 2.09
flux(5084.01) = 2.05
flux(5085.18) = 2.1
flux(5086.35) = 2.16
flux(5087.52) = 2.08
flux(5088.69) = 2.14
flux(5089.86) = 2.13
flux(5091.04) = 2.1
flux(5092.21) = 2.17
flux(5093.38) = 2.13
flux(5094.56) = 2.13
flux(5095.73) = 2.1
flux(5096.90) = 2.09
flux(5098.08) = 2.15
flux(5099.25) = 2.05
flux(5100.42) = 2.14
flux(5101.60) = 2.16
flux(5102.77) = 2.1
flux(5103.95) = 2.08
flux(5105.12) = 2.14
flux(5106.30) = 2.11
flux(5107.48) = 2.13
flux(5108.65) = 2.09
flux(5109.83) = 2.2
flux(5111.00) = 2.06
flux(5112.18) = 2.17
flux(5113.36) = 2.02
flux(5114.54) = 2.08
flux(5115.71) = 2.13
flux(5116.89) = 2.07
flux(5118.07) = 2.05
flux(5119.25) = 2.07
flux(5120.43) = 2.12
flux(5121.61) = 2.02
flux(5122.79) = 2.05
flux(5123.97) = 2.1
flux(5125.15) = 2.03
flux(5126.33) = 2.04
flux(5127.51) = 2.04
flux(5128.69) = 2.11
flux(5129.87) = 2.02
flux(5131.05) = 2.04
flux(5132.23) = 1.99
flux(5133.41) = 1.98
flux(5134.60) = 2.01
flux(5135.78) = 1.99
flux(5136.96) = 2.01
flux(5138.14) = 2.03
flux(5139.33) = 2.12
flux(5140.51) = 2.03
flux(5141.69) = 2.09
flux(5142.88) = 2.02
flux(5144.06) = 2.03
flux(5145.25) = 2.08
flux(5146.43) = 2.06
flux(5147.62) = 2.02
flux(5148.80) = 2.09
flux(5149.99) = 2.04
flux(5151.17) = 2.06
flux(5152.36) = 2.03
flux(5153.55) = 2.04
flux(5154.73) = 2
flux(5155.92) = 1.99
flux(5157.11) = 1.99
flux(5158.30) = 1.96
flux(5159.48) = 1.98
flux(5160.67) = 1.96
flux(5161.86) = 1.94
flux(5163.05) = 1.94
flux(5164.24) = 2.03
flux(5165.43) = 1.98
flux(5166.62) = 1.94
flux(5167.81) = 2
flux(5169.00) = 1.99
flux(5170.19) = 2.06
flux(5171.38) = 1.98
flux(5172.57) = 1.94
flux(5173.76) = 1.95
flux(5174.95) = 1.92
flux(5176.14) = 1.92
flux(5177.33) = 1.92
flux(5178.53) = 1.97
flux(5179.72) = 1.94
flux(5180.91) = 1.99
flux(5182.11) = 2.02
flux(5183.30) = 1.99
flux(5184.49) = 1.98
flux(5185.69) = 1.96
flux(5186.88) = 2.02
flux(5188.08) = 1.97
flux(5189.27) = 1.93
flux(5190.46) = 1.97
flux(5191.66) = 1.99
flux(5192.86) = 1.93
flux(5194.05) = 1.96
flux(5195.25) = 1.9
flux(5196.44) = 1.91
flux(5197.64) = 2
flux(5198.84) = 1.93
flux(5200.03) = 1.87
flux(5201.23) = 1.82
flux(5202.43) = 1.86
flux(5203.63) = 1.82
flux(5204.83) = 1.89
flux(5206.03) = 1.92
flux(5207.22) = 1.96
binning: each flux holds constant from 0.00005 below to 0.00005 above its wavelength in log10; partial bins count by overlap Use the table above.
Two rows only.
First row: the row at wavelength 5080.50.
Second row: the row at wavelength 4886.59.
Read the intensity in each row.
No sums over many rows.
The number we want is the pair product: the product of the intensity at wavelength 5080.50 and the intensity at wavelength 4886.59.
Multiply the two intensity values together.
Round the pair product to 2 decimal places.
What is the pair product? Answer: 4.77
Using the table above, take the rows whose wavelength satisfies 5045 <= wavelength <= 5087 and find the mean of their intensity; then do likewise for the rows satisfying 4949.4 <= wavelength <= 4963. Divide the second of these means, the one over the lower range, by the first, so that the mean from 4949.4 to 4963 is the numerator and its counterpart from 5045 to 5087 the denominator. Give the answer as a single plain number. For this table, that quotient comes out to 0.95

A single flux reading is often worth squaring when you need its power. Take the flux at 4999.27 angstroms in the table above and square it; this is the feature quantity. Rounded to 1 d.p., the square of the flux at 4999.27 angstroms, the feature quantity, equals 4.0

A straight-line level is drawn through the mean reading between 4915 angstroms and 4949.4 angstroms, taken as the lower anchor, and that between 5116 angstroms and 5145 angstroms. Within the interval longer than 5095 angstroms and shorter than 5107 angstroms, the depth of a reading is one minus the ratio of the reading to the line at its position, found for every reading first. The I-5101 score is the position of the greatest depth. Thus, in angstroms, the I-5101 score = 5099.25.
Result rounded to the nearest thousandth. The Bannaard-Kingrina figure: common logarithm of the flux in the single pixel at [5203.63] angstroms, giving 0.260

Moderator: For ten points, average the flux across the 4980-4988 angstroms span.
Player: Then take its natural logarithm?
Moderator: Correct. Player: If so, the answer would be 0.71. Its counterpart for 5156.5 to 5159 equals 0.68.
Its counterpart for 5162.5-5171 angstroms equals 0.69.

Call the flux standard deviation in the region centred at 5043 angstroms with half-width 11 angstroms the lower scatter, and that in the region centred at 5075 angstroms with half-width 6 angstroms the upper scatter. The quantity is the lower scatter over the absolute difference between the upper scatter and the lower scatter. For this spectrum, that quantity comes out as 1.3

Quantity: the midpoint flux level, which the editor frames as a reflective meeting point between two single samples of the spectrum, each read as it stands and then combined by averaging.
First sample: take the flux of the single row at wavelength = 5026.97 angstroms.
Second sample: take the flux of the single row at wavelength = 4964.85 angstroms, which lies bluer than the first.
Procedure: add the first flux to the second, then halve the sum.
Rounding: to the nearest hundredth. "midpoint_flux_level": 2.02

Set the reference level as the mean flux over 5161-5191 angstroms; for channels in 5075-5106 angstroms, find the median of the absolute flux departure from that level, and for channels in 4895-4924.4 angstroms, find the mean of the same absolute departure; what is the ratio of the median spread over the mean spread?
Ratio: 1.5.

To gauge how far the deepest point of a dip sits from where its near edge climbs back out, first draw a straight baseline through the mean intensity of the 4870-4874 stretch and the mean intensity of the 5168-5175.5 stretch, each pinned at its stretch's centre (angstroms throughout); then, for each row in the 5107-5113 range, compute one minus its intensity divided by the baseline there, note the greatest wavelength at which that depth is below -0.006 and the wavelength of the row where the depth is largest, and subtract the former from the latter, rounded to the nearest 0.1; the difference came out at -1.2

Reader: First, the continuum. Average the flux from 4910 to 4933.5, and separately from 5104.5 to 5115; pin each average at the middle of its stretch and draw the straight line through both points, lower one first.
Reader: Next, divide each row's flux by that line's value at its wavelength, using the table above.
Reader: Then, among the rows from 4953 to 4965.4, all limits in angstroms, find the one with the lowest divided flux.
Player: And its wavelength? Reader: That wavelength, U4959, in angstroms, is 4961.42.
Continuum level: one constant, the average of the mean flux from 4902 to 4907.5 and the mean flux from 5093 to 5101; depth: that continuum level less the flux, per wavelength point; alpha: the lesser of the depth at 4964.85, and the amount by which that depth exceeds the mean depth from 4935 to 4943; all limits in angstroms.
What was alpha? -0.02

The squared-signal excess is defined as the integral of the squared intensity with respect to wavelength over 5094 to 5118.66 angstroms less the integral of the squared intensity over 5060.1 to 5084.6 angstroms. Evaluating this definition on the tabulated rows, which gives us 0.3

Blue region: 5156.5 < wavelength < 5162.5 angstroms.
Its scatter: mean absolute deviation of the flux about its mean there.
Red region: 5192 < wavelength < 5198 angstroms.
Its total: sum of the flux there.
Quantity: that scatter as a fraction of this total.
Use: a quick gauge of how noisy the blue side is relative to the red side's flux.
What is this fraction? 0.0016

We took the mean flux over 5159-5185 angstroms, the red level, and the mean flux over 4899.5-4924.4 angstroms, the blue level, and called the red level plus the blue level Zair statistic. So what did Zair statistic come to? 4.04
